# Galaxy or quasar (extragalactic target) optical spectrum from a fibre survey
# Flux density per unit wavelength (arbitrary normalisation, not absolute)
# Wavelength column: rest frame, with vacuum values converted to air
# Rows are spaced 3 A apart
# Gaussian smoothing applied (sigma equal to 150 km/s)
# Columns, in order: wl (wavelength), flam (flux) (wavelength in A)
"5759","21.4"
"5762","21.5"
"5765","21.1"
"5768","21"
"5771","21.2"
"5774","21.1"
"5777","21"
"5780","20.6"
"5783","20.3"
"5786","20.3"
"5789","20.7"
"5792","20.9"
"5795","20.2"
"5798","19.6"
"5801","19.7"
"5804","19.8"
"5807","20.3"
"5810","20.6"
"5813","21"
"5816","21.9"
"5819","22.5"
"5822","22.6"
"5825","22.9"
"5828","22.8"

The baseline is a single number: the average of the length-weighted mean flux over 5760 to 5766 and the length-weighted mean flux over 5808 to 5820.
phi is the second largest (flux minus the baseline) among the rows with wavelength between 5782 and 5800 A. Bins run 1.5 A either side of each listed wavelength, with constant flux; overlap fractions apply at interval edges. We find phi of -0.7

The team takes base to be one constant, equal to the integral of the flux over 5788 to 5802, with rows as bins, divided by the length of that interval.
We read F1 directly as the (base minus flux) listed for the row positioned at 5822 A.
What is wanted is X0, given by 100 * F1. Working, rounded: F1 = -2.38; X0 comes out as -238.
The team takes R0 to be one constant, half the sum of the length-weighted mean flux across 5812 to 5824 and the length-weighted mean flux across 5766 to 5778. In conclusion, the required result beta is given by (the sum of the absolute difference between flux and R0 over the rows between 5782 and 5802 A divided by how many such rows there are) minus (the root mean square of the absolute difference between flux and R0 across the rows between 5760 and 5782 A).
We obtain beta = 0.8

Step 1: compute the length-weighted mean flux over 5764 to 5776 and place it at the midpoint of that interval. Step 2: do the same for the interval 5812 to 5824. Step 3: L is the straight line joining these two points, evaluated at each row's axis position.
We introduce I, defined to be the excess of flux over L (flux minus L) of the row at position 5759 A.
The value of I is 0.5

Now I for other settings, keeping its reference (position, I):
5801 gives -2.0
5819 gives 0.4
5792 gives -0.6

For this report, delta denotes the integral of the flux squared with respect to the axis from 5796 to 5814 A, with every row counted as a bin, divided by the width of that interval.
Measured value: 406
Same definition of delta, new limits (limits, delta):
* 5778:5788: 418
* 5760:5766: 455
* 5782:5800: 413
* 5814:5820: 487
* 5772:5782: 436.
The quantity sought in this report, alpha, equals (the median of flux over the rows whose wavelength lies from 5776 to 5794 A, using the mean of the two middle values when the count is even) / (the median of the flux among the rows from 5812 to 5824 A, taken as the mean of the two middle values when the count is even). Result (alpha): 0.93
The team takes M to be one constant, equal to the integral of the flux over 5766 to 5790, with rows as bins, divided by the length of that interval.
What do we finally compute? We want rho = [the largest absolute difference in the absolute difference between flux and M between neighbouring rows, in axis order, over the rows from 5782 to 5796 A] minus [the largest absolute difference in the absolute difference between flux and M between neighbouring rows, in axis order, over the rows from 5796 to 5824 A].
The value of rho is -0.4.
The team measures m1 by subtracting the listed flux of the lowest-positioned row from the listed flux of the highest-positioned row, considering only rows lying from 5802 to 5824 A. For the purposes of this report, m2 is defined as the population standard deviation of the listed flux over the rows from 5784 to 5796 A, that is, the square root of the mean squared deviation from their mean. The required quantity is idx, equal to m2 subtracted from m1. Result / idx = 2.5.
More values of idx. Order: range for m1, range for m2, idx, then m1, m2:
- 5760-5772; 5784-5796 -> -0.6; -0.3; 0.29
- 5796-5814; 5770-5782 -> 1.2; 1.4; 0.23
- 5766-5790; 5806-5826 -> -1.3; -0.3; 0.97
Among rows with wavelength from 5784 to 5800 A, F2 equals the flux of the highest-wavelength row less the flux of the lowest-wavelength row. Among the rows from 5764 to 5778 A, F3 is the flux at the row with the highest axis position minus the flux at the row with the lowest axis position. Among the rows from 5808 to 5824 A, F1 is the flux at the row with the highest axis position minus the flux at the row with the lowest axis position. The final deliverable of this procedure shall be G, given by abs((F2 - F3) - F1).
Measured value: 2.6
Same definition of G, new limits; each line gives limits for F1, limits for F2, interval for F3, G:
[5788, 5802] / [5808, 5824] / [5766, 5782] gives 3.4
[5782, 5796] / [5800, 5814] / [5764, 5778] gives 1.5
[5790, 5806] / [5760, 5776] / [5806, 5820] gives 1.5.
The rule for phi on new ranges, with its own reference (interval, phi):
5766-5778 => -0.3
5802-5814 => -0.8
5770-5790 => -0.3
